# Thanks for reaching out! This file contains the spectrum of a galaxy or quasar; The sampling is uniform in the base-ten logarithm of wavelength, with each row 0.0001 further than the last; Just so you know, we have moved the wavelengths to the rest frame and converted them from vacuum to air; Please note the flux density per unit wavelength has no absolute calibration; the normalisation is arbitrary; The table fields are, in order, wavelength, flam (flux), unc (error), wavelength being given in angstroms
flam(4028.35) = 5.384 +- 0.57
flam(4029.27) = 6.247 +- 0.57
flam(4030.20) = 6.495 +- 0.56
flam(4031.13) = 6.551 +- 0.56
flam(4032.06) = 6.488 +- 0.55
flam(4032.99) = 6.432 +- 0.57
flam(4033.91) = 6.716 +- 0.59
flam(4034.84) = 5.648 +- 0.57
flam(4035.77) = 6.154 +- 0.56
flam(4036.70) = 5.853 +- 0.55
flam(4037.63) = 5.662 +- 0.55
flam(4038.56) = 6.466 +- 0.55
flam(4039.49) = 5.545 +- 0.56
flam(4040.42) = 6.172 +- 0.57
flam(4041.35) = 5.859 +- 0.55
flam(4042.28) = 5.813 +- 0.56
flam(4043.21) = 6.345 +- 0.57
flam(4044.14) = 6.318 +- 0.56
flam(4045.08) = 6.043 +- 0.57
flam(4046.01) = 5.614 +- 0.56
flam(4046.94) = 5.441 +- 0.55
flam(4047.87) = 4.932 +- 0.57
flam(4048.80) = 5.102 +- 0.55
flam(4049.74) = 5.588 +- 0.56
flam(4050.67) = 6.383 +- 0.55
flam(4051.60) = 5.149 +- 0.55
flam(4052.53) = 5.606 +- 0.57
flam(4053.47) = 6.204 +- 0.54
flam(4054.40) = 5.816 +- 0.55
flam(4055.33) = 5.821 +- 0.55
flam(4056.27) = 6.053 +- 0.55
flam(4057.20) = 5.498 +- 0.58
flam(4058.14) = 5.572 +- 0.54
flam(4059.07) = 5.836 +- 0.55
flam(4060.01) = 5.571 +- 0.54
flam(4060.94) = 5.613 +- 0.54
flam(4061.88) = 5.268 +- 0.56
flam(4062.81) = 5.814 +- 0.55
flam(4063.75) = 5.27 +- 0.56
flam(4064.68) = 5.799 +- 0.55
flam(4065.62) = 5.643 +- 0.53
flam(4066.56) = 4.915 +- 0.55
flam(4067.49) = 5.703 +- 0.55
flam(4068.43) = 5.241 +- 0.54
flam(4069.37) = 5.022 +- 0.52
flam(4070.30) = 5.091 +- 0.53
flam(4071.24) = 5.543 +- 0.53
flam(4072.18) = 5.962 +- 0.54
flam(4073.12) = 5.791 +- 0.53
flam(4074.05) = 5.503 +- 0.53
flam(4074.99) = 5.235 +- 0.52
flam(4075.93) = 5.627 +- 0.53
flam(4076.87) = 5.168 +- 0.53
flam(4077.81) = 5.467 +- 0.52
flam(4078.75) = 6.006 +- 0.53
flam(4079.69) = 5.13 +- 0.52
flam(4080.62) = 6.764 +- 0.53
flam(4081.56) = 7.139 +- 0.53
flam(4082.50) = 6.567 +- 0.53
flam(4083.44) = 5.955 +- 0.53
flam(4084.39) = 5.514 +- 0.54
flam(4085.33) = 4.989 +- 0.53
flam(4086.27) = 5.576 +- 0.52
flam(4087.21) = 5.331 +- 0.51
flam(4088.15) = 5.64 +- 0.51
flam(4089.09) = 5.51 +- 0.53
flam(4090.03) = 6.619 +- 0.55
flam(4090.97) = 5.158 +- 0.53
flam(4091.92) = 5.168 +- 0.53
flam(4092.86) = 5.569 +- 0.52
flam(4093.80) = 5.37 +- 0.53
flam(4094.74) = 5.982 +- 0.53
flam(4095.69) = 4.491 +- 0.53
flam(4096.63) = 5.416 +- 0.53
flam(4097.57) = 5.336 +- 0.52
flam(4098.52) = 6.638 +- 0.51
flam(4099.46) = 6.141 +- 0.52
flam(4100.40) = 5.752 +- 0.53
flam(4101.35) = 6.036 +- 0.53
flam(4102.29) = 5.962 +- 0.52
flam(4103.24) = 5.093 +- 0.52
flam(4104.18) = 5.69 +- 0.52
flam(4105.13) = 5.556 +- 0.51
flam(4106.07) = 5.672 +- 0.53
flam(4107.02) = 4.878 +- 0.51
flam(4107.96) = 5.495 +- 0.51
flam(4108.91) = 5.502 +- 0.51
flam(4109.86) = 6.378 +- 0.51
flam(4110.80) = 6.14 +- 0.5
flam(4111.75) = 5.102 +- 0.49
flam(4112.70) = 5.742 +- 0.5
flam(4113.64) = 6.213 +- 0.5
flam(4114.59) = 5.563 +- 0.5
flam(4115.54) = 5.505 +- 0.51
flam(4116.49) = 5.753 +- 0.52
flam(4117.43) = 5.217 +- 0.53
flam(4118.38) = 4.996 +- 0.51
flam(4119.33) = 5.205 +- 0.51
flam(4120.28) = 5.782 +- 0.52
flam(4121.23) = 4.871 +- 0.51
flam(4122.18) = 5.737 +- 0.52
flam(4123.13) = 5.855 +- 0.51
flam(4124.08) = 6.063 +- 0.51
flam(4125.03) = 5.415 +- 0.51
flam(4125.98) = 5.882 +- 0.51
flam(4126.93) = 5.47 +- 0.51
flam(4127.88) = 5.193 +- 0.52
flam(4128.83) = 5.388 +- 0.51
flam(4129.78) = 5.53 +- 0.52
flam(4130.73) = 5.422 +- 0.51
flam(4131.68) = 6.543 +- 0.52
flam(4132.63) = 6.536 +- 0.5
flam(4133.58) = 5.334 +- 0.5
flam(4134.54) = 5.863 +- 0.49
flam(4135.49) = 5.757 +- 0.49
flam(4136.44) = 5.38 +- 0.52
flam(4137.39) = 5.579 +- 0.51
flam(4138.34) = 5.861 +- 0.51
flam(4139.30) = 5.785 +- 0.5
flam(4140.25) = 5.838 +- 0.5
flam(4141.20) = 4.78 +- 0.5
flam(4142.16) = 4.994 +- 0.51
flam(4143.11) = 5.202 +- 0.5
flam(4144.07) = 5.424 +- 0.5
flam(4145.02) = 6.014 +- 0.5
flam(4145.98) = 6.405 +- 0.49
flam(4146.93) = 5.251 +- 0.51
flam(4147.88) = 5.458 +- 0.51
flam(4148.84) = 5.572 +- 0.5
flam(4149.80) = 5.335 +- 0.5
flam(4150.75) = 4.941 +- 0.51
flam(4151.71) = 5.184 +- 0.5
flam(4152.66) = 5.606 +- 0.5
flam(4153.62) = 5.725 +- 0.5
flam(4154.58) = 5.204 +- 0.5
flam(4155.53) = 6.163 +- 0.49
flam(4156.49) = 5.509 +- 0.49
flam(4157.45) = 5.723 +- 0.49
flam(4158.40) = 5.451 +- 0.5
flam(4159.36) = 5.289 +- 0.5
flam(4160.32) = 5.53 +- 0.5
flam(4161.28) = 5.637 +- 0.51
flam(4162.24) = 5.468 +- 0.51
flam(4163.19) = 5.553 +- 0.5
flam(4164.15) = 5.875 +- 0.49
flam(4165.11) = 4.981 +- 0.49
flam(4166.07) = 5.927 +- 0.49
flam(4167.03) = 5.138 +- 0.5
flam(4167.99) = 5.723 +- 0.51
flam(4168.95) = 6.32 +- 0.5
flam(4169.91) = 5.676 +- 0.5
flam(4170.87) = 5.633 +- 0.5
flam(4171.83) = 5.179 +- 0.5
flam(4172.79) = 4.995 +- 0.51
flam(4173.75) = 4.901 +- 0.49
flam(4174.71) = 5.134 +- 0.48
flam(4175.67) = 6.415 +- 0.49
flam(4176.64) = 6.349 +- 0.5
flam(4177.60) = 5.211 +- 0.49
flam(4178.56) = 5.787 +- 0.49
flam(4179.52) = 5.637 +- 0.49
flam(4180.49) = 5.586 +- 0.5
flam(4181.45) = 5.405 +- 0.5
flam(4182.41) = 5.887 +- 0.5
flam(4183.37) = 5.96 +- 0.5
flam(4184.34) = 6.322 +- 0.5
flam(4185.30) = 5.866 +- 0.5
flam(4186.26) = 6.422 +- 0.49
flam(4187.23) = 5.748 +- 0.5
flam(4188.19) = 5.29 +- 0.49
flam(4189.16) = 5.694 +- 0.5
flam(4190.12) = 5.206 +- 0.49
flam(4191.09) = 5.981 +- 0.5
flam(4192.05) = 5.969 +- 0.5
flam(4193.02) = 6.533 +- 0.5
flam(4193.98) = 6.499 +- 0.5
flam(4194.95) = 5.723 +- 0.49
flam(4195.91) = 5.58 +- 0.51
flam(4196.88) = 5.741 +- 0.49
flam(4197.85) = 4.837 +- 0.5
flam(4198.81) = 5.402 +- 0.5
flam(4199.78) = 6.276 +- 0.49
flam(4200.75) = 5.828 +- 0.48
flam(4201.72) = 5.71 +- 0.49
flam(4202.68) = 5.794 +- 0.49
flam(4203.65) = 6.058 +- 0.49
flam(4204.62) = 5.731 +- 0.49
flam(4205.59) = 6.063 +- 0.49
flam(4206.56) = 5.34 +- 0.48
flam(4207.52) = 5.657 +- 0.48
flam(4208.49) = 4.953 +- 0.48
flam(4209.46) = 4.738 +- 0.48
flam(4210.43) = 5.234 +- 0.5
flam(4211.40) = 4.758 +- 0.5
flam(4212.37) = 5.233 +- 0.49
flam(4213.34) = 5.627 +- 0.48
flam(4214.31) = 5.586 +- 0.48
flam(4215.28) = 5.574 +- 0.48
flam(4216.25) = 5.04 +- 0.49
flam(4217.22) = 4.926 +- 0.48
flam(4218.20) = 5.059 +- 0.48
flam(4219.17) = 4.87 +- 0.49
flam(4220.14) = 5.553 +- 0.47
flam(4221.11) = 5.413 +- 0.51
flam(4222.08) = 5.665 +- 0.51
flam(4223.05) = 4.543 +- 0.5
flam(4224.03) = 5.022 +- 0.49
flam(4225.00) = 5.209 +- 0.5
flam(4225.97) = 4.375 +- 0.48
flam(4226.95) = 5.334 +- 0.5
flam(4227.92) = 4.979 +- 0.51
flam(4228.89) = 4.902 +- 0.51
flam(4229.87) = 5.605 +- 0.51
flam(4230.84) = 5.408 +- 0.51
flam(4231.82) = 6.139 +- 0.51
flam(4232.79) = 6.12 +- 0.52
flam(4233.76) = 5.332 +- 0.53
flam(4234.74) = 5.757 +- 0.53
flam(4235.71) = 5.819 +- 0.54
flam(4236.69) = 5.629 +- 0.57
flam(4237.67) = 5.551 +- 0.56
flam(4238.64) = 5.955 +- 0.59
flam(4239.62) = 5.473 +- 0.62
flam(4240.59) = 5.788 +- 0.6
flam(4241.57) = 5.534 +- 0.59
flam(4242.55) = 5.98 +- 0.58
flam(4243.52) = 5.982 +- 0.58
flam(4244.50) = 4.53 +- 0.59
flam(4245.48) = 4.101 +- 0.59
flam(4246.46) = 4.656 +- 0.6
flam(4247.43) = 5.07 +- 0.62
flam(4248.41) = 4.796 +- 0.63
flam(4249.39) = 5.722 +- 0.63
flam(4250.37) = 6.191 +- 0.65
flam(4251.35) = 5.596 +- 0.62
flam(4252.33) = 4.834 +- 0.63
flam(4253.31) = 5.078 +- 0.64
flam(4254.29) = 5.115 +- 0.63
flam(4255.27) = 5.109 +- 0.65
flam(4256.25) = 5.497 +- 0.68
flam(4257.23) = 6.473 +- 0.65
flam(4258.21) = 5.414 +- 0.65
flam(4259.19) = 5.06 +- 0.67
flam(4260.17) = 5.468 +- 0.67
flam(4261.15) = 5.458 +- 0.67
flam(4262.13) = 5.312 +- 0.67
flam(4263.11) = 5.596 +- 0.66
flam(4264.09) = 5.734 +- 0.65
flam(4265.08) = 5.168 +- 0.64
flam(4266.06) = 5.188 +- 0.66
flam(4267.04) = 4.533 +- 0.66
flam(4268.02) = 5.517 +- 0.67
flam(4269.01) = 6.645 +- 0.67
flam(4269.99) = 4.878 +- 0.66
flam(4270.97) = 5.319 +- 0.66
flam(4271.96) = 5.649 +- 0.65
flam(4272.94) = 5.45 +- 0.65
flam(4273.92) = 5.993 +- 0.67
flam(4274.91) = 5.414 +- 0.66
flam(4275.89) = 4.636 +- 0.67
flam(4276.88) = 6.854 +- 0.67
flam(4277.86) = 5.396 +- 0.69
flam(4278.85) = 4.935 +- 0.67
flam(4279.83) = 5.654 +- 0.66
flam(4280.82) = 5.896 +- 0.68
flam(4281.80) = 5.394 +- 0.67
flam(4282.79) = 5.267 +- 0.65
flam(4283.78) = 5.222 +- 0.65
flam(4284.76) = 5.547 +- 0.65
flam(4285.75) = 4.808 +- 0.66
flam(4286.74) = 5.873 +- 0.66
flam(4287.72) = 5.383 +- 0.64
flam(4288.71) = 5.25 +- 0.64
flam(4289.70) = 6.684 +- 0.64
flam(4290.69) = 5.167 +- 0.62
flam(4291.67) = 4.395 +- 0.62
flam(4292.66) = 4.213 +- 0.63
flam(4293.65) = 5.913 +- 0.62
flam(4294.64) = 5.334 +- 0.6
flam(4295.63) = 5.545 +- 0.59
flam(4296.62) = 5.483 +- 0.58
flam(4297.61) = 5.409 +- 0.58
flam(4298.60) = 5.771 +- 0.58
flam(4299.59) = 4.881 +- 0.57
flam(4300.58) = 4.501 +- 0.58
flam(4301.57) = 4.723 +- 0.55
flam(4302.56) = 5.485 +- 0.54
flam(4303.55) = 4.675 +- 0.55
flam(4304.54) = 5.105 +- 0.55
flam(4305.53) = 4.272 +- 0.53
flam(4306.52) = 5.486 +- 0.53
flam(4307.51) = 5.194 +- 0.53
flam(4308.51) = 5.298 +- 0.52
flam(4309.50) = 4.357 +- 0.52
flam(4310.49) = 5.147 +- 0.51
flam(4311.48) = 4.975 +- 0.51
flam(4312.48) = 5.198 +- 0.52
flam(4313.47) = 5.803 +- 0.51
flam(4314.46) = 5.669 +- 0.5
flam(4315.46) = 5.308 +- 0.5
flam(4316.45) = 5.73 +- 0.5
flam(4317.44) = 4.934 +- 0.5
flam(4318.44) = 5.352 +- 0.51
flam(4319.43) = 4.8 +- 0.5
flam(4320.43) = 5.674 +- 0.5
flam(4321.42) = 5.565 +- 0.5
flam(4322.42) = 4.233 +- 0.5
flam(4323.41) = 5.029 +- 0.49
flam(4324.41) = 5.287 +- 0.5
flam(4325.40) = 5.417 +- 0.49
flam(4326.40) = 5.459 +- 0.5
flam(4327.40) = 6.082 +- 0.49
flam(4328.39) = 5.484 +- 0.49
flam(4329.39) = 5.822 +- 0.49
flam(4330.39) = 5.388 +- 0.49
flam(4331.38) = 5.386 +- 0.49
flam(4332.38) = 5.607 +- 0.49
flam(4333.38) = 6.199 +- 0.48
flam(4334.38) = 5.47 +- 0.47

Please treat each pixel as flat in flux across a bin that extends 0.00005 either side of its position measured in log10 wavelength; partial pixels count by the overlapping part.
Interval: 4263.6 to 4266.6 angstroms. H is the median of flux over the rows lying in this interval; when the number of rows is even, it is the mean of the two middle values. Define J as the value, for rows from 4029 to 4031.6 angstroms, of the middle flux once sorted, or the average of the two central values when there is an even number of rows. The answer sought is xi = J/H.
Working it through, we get 1.25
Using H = 5.2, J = 6.5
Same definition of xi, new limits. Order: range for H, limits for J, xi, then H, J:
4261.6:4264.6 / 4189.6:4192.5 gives 1.07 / 5.6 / 6.0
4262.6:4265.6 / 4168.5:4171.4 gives 1.01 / 5.6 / 5.7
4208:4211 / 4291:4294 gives 0.89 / 5.0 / 4.4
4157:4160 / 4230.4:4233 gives 1.12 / 5.5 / 6.1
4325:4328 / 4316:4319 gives 0.98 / 5.5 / 5.4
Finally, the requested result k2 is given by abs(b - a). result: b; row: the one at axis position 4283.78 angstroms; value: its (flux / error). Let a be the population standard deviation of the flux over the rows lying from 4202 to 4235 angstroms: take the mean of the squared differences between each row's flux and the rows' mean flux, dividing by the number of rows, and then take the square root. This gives 7.6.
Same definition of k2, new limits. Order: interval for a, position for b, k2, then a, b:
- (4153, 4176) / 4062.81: 10.2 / 0.40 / 10.6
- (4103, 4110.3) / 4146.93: 9.9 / 0.42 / 10.3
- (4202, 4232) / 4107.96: 10.3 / 0.44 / 10.8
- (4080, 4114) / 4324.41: 10.0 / 0.57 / 10.6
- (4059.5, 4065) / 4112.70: 11.3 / 0.22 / 11.5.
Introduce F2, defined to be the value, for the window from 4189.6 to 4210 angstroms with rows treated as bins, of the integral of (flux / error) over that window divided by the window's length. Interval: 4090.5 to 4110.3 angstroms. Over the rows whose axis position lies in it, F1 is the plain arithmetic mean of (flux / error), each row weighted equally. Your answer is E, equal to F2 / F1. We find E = 1.08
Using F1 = 10.72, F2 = 11.6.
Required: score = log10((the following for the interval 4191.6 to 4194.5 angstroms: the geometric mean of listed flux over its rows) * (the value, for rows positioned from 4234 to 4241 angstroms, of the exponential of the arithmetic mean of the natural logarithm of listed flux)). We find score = 1.56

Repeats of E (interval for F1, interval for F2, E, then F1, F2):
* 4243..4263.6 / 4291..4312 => 1.09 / 8.30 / 9.0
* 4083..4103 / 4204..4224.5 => 1.01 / 10.70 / 10.8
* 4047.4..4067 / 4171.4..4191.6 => 1.13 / 10.14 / 11.4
